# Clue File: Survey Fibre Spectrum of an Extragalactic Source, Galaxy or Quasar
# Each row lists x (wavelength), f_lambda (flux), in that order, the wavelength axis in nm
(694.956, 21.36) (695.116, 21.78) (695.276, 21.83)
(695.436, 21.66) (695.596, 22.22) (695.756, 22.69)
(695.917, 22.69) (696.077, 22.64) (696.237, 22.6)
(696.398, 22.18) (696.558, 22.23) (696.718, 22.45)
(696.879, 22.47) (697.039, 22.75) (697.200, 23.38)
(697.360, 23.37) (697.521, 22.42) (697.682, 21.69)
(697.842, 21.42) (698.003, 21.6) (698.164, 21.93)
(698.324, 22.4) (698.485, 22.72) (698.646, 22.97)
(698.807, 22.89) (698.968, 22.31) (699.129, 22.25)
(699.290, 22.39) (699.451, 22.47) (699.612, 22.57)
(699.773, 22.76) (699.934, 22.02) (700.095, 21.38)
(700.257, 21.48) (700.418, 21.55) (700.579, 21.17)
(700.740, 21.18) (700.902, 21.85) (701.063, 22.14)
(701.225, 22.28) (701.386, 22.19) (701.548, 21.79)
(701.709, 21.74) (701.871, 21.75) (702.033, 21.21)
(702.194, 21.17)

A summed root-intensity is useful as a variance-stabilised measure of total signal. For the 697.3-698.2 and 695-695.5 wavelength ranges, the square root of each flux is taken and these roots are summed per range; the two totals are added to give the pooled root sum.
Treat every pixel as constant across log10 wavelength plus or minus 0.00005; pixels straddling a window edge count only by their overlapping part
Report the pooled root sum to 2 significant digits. 42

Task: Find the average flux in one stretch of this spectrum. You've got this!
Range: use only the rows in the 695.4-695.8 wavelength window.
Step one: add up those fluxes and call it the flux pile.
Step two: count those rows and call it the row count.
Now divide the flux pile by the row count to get 22.2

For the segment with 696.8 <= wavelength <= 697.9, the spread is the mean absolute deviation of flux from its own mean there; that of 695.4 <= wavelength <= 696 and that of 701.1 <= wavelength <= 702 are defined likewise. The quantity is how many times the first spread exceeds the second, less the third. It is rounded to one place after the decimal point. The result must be 1.3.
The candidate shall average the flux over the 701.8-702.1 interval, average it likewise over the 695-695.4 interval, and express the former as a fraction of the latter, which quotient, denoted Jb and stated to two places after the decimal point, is 0.99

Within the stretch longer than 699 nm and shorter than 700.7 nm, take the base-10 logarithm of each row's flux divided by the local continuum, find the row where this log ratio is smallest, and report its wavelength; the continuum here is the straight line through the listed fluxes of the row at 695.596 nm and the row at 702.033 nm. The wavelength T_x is 700.579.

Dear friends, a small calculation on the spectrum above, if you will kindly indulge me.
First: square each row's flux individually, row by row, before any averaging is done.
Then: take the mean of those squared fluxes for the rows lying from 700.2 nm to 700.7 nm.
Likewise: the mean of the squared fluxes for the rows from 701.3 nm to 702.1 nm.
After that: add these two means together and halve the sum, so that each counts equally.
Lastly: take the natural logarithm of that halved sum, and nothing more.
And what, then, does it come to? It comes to 6.14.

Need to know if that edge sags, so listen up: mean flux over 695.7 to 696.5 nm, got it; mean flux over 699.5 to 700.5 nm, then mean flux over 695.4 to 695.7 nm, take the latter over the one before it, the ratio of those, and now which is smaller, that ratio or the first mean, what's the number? 1.00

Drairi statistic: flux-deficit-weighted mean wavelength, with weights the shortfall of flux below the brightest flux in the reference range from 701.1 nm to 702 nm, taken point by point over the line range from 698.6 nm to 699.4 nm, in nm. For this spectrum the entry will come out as 698.76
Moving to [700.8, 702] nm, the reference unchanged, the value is 701.50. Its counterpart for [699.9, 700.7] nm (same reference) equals 700.32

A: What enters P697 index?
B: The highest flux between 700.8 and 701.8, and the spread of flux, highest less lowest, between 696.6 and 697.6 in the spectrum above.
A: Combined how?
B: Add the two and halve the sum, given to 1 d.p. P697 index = 11.6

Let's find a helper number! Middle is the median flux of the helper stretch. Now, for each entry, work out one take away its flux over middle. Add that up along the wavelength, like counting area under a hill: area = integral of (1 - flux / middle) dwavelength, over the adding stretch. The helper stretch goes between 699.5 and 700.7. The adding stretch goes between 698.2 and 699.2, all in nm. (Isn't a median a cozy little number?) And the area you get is -0.047 nm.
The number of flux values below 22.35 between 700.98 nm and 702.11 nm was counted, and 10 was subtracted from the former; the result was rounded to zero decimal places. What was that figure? -3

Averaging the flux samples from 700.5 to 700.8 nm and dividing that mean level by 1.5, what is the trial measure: 14.1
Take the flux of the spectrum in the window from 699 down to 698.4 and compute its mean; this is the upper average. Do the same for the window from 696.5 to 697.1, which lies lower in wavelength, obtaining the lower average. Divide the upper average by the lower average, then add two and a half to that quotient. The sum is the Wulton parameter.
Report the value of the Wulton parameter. 3.511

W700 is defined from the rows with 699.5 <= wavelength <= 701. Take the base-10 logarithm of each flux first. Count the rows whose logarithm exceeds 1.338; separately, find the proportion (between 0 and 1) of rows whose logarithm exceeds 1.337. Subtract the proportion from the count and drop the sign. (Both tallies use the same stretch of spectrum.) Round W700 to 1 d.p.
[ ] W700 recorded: 3.6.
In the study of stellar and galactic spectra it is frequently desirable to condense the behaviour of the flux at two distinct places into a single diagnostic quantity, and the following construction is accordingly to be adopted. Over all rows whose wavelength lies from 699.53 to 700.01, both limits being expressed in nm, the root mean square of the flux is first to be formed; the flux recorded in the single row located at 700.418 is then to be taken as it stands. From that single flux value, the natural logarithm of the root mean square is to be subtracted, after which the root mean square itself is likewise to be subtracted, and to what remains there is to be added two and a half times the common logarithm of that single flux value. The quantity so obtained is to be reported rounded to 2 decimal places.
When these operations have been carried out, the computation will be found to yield -0.68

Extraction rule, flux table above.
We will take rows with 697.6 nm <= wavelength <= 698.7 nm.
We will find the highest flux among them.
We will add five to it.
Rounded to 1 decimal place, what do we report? 28.0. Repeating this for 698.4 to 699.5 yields 28.0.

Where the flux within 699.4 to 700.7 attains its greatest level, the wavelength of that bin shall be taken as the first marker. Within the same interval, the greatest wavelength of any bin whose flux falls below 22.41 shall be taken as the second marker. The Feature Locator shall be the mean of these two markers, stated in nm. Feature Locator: 700.18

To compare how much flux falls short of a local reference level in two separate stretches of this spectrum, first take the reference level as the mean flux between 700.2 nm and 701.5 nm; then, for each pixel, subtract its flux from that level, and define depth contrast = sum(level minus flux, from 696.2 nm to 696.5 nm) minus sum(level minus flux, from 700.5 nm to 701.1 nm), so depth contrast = -1.9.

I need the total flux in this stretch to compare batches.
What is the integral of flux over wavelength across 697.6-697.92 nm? 6.9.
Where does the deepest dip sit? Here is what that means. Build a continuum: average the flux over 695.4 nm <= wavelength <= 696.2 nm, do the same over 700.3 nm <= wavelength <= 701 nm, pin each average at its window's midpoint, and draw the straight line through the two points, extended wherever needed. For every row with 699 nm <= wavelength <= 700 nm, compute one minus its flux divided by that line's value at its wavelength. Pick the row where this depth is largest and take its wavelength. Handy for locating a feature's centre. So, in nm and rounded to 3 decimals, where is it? 699.934 nm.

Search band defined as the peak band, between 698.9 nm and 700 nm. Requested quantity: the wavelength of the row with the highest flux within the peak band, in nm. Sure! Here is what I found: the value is 699.773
